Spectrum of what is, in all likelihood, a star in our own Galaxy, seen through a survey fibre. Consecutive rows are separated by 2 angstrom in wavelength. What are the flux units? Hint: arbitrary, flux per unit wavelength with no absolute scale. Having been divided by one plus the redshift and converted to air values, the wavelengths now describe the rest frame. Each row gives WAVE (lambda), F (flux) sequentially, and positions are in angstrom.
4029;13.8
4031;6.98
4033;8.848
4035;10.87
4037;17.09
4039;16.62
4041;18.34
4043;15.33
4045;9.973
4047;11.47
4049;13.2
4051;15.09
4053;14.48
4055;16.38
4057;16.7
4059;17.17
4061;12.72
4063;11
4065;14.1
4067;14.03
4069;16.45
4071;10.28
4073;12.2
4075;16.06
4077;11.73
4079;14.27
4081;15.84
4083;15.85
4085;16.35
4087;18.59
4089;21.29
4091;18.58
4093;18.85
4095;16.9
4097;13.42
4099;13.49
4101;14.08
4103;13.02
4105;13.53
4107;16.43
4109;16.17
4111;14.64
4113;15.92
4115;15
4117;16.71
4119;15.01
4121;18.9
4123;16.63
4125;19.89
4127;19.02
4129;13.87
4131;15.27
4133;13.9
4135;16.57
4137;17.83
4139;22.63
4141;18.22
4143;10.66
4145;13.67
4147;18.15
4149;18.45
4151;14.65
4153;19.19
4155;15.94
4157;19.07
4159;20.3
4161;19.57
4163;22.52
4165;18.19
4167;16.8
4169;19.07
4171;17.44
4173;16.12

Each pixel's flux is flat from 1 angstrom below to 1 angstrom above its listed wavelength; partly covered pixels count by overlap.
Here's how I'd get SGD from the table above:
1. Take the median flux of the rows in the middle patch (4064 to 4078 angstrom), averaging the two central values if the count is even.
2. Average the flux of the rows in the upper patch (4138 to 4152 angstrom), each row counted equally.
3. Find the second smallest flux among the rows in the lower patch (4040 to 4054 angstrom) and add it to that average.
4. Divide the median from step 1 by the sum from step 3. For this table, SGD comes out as 0.50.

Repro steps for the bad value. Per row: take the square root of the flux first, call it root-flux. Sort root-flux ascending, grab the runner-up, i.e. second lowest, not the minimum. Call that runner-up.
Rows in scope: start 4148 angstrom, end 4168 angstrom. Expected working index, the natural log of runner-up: 1.38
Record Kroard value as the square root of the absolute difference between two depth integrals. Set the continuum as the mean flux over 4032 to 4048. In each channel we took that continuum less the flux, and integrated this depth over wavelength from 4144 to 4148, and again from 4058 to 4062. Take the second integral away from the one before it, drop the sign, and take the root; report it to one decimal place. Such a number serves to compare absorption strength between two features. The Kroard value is 2.0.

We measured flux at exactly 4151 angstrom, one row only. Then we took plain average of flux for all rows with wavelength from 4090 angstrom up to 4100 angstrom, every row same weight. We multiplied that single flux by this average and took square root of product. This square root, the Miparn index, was 15.4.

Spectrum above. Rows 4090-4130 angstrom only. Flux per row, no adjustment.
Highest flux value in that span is 19.89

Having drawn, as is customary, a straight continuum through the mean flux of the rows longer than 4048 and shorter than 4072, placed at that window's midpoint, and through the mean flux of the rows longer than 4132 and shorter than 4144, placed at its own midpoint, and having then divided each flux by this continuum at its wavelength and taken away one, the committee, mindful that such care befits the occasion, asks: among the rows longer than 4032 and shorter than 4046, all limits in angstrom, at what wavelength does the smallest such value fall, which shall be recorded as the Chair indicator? 4033 angstrom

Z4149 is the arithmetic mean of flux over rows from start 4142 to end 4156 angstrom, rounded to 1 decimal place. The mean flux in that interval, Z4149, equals 15.8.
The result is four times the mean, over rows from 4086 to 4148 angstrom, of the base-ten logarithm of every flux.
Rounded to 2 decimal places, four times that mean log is 4.83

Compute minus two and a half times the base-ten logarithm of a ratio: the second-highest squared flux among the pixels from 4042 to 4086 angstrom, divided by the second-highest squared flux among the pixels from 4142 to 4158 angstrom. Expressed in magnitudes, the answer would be 0.29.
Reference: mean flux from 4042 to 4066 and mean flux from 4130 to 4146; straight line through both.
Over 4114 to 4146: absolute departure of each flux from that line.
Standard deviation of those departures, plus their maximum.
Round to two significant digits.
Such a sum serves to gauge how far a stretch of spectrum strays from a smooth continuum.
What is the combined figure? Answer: 8.3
